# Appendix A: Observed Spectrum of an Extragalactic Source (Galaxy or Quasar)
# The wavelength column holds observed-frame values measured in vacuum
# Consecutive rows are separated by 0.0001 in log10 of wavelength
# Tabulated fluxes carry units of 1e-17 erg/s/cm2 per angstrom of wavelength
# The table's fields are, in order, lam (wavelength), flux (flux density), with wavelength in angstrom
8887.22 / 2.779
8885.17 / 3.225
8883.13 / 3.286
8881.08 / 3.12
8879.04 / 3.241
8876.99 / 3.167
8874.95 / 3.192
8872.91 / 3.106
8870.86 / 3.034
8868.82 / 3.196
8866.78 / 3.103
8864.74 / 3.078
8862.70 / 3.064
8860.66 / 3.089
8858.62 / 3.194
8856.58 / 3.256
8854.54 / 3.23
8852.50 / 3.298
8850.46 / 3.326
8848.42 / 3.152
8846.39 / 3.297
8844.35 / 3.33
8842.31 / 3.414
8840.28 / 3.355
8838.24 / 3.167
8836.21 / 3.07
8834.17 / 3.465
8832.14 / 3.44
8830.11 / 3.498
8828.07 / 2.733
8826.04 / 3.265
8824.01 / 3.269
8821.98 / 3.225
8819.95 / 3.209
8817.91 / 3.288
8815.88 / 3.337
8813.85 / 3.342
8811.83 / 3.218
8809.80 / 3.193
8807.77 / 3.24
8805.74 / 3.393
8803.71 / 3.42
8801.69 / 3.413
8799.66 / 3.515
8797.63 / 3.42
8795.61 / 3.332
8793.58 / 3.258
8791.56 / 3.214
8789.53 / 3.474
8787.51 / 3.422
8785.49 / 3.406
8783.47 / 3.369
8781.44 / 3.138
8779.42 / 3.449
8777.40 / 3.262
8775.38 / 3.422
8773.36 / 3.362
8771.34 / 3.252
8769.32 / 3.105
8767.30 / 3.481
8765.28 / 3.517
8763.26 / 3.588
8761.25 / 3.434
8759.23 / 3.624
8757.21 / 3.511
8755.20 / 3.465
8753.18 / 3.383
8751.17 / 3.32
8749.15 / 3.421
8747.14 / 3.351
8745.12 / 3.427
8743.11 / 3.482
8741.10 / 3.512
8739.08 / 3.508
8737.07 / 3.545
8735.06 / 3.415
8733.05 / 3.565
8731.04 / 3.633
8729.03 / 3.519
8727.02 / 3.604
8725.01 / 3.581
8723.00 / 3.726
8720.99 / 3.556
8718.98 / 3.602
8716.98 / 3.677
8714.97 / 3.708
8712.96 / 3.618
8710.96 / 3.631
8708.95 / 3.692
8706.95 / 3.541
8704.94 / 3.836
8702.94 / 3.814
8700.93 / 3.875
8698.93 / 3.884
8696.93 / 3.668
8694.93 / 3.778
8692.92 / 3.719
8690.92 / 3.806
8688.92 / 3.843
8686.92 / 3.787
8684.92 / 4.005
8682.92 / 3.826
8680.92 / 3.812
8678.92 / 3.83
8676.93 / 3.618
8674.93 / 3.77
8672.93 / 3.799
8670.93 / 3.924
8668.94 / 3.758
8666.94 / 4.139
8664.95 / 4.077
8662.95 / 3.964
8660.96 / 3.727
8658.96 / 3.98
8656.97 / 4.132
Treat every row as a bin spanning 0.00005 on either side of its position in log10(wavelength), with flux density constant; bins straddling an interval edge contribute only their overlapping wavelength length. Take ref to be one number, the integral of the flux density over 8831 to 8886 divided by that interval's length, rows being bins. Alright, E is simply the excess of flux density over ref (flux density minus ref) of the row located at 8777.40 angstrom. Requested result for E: 0.04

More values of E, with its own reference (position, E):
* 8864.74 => -0.14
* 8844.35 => 0.11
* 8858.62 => -0.03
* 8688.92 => 0.62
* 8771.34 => 0.03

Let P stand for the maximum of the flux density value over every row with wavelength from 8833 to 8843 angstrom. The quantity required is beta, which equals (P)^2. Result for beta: 12.0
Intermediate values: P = 3.465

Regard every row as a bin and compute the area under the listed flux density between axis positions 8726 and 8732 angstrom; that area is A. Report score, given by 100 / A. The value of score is 4.65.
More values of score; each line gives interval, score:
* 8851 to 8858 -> 4.38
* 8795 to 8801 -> 4.86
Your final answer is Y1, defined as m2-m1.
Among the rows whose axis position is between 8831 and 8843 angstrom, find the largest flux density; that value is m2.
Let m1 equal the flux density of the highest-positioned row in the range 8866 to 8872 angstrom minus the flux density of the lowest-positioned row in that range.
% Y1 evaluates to 3.53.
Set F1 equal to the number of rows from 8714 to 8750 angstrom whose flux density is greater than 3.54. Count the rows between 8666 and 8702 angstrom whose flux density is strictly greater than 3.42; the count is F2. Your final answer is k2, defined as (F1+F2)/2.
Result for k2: 14.00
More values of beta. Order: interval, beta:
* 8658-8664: 15.8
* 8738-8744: 12.3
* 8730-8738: 13.2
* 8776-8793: 12.1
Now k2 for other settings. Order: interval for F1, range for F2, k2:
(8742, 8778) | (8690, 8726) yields 10.00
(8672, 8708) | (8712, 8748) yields 17.00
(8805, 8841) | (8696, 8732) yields 9.00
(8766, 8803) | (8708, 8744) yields 8.50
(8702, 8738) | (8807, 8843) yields 9.50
